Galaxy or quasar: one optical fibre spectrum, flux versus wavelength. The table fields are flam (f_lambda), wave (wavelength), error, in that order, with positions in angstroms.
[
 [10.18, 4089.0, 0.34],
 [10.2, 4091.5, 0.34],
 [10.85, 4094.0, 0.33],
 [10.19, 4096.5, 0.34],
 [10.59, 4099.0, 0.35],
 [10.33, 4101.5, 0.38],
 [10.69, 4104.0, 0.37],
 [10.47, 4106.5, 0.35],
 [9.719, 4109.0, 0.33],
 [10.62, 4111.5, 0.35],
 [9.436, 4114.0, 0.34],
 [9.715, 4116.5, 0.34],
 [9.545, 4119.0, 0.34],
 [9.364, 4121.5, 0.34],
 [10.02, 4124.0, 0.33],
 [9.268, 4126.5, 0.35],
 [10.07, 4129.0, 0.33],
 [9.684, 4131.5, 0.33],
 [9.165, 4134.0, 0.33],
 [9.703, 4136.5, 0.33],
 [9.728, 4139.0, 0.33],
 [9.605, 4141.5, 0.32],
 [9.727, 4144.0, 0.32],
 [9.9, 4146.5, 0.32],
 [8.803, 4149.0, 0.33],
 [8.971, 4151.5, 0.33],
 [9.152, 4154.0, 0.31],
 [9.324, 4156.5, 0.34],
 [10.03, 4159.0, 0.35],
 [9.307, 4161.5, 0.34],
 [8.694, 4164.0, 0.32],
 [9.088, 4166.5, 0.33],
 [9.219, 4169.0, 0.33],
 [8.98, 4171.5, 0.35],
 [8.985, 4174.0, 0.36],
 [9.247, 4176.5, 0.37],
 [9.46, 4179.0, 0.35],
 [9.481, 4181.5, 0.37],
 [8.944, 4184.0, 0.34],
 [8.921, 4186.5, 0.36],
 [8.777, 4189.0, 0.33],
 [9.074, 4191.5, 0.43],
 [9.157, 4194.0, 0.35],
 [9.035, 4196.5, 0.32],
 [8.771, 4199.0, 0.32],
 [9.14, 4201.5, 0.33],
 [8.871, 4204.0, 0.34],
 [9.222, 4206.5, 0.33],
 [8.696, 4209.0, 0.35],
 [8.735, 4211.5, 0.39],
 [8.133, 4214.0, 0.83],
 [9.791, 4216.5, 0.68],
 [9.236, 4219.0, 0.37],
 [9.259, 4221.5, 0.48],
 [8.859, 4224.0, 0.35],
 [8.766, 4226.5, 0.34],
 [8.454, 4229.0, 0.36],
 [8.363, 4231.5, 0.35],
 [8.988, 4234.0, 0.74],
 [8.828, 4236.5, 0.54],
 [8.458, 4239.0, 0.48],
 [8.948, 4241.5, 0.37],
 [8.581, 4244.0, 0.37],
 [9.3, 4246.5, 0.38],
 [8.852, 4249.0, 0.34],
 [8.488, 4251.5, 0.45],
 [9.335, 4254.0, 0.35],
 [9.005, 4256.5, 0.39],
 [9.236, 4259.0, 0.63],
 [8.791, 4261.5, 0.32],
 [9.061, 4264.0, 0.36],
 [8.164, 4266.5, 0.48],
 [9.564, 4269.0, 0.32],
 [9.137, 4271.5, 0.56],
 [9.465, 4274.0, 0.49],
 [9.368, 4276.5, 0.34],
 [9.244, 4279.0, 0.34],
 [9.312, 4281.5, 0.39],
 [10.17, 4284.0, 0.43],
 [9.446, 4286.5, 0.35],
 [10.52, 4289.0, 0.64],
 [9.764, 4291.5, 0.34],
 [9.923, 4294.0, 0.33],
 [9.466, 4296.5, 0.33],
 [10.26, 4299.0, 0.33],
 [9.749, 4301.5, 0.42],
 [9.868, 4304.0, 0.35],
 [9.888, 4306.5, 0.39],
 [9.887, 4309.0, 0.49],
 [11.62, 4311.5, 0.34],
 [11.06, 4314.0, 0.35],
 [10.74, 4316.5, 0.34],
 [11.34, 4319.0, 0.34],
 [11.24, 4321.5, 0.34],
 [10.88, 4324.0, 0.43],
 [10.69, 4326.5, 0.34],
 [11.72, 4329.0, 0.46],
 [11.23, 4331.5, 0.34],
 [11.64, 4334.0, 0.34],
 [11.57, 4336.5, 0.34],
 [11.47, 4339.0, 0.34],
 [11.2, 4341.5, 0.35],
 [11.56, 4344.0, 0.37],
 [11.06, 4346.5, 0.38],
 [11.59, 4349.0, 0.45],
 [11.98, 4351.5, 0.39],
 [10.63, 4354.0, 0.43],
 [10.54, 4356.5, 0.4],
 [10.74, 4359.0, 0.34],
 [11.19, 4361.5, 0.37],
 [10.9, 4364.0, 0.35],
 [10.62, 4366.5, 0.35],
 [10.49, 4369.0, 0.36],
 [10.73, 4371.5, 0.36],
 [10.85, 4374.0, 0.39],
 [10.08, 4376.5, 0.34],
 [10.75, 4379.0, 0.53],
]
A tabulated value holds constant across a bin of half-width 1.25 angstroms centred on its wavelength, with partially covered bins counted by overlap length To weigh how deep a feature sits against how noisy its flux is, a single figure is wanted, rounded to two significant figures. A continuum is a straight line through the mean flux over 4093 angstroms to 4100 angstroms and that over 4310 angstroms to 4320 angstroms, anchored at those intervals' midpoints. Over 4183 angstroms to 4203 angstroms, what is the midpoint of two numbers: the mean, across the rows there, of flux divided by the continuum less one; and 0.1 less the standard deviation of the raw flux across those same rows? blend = -0.11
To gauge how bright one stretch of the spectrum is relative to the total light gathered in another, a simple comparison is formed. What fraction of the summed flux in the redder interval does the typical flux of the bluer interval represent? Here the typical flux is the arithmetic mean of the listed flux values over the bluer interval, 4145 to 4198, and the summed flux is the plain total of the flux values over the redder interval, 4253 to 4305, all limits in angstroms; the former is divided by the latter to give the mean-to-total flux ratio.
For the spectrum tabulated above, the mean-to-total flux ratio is 0.046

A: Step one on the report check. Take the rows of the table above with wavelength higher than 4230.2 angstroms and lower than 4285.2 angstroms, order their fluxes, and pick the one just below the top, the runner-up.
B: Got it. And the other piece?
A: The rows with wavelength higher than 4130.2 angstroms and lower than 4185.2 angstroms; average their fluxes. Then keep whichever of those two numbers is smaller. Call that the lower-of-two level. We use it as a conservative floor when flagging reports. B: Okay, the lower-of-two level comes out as 9.3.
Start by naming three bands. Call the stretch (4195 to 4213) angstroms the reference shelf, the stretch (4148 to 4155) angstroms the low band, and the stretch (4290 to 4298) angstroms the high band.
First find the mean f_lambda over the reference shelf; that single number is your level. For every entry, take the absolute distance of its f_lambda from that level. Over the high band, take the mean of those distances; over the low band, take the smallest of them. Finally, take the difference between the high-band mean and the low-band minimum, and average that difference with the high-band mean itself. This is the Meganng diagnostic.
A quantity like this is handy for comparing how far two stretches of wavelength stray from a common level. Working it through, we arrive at 0.8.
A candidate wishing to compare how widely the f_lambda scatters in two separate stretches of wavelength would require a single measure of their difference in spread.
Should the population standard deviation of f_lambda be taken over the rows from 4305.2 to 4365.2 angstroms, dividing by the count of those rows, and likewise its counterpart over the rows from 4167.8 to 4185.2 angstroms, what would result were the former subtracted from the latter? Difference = -0.32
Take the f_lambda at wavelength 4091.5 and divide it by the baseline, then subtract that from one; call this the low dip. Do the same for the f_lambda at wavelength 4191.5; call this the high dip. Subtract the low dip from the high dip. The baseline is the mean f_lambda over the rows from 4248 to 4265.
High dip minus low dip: 0.13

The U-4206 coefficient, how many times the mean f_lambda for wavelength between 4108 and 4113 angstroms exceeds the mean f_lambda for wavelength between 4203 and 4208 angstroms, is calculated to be 1.12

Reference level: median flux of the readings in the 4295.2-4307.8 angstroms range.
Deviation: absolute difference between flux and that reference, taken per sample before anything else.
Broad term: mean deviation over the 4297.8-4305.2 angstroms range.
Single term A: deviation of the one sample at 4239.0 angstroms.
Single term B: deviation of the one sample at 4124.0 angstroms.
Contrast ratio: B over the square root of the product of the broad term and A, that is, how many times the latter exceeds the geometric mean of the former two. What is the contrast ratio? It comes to 0.31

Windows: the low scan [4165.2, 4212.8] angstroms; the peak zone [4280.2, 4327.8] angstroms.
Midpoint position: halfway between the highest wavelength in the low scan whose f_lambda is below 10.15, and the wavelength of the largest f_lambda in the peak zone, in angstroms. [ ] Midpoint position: 4261.5 angstroms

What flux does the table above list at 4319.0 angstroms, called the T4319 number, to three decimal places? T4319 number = 11.340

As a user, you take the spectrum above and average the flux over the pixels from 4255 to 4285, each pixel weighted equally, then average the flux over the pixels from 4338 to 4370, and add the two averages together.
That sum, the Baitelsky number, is 20.3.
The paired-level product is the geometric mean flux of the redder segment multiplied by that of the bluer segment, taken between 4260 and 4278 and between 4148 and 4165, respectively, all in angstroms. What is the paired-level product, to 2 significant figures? 83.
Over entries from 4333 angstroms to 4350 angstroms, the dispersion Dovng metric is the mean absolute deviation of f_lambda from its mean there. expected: 0.18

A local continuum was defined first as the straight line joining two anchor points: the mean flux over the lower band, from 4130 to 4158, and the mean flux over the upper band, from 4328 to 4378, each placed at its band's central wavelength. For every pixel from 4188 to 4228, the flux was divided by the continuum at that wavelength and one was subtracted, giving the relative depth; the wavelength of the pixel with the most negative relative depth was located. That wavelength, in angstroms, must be 4214.0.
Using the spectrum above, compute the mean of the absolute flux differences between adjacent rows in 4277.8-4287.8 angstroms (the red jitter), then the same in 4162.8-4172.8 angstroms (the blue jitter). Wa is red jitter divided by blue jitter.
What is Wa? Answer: 2.2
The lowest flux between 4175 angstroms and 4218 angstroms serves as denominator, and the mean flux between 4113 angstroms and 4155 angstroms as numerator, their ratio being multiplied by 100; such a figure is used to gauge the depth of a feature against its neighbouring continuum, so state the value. 117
